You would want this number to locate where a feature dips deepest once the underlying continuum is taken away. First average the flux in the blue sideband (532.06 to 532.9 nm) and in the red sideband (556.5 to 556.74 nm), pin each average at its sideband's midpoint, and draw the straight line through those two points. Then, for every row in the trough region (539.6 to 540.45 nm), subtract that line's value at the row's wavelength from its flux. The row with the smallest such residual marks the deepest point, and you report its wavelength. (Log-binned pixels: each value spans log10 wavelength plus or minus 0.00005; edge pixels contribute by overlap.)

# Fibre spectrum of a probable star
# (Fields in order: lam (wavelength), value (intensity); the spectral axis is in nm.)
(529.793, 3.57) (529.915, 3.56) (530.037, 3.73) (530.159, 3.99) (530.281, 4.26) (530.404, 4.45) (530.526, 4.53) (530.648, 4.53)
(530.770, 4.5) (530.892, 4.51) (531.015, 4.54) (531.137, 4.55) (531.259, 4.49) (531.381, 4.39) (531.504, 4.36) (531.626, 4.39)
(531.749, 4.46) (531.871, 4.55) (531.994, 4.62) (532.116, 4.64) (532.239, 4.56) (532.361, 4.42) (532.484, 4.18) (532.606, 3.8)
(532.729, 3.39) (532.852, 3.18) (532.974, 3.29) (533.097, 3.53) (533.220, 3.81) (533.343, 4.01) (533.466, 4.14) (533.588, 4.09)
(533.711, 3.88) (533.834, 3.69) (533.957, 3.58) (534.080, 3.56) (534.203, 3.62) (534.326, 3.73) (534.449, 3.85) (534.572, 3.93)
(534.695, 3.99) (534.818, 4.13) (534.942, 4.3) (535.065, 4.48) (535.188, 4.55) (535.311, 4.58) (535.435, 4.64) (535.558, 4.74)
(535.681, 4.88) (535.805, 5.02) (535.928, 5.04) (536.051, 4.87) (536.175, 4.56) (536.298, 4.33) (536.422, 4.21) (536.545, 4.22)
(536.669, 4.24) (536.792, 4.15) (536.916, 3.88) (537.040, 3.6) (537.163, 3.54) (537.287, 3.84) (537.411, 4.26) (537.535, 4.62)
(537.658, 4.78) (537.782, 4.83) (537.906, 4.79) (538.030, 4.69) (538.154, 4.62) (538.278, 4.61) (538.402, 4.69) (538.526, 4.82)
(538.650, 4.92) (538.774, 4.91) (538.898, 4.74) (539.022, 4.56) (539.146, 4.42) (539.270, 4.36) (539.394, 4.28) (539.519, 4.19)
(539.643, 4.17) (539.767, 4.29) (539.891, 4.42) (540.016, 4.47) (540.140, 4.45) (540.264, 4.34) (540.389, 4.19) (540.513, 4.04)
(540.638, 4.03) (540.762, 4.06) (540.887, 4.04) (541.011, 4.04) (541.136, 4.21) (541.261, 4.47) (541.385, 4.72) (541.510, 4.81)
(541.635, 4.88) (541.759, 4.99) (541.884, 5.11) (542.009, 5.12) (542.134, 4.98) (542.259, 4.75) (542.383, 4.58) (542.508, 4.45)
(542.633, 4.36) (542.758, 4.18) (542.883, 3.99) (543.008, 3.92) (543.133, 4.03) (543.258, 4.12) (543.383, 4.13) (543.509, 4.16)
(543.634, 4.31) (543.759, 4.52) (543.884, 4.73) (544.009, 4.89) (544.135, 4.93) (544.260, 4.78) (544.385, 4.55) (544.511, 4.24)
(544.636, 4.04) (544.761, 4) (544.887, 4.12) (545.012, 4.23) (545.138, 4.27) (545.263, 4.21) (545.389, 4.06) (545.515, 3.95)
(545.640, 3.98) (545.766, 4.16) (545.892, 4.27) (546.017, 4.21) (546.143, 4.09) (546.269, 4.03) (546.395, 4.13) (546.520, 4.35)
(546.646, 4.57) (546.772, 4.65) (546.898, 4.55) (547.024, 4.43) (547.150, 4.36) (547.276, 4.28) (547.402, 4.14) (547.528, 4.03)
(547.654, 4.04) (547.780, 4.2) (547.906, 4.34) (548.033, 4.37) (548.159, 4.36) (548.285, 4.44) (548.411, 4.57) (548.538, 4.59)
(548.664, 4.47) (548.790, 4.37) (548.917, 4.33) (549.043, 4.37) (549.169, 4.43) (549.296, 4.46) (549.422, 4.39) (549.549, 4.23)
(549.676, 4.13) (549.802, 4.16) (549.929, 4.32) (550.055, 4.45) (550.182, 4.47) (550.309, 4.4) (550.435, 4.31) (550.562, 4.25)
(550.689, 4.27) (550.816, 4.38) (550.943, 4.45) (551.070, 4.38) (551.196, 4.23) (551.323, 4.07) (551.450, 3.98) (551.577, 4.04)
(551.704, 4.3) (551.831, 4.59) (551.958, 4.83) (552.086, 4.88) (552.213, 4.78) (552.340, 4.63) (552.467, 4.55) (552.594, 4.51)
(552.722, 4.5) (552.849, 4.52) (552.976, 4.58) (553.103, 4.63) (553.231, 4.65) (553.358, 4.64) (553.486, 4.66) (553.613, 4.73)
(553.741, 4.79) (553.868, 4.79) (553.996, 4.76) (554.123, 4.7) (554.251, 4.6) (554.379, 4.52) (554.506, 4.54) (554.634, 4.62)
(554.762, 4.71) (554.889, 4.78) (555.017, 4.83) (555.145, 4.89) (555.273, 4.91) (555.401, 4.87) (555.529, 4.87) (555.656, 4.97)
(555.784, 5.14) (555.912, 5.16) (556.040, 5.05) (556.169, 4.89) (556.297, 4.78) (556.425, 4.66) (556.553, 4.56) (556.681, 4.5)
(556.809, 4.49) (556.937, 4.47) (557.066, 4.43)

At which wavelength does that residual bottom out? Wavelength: 539.643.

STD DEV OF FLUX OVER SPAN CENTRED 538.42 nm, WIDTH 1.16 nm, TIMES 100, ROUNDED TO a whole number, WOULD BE 11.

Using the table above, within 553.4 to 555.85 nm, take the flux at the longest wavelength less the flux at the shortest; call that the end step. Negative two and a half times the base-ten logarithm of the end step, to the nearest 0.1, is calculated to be 0.8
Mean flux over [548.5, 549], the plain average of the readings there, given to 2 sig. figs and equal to 4.4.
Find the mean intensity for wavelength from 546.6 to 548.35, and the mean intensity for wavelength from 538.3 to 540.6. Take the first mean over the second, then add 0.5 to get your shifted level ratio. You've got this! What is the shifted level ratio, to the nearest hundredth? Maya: 1.47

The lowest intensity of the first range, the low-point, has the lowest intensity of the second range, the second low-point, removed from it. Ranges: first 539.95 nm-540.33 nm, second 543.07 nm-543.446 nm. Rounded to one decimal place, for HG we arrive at 0.3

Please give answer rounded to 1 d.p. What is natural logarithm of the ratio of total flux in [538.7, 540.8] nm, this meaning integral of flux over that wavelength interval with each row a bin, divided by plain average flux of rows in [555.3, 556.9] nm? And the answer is 0.6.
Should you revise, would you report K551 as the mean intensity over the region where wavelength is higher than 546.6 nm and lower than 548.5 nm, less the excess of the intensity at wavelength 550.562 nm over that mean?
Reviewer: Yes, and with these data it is 4.46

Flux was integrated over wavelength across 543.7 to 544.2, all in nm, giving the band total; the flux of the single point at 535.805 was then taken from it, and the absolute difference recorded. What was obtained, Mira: 2.6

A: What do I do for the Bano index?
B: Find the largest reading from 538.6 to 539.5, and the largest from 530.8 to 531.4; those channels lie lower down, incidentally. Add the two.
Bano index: 9.47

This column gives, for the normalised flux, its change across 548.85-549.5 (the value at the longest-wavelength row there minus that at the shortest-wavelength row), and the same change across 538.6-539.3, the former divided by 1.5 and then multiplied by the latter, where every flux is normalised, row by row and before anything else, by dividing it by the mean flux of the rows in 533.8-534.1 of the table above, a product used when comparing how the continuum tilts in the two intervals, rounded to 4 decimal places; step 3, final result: -0.0017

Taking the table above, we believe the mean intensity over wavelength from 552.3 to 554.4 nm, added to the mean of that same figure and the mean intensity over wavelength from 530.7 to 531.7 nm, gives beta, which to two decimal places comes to 9.18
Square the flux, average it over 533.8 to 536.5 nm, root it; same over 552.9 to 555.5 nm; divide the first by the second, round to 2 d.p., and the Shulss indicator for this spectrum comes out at 0.92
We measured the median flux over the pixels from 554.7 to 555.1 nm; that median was 4.8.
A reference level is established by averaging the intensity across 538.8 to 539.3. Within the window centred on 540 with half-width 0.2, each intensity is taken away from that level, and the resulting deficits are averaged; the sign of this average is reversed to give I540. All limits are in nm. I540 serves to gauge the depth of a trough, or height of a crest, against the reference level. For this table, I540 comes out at -0.1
